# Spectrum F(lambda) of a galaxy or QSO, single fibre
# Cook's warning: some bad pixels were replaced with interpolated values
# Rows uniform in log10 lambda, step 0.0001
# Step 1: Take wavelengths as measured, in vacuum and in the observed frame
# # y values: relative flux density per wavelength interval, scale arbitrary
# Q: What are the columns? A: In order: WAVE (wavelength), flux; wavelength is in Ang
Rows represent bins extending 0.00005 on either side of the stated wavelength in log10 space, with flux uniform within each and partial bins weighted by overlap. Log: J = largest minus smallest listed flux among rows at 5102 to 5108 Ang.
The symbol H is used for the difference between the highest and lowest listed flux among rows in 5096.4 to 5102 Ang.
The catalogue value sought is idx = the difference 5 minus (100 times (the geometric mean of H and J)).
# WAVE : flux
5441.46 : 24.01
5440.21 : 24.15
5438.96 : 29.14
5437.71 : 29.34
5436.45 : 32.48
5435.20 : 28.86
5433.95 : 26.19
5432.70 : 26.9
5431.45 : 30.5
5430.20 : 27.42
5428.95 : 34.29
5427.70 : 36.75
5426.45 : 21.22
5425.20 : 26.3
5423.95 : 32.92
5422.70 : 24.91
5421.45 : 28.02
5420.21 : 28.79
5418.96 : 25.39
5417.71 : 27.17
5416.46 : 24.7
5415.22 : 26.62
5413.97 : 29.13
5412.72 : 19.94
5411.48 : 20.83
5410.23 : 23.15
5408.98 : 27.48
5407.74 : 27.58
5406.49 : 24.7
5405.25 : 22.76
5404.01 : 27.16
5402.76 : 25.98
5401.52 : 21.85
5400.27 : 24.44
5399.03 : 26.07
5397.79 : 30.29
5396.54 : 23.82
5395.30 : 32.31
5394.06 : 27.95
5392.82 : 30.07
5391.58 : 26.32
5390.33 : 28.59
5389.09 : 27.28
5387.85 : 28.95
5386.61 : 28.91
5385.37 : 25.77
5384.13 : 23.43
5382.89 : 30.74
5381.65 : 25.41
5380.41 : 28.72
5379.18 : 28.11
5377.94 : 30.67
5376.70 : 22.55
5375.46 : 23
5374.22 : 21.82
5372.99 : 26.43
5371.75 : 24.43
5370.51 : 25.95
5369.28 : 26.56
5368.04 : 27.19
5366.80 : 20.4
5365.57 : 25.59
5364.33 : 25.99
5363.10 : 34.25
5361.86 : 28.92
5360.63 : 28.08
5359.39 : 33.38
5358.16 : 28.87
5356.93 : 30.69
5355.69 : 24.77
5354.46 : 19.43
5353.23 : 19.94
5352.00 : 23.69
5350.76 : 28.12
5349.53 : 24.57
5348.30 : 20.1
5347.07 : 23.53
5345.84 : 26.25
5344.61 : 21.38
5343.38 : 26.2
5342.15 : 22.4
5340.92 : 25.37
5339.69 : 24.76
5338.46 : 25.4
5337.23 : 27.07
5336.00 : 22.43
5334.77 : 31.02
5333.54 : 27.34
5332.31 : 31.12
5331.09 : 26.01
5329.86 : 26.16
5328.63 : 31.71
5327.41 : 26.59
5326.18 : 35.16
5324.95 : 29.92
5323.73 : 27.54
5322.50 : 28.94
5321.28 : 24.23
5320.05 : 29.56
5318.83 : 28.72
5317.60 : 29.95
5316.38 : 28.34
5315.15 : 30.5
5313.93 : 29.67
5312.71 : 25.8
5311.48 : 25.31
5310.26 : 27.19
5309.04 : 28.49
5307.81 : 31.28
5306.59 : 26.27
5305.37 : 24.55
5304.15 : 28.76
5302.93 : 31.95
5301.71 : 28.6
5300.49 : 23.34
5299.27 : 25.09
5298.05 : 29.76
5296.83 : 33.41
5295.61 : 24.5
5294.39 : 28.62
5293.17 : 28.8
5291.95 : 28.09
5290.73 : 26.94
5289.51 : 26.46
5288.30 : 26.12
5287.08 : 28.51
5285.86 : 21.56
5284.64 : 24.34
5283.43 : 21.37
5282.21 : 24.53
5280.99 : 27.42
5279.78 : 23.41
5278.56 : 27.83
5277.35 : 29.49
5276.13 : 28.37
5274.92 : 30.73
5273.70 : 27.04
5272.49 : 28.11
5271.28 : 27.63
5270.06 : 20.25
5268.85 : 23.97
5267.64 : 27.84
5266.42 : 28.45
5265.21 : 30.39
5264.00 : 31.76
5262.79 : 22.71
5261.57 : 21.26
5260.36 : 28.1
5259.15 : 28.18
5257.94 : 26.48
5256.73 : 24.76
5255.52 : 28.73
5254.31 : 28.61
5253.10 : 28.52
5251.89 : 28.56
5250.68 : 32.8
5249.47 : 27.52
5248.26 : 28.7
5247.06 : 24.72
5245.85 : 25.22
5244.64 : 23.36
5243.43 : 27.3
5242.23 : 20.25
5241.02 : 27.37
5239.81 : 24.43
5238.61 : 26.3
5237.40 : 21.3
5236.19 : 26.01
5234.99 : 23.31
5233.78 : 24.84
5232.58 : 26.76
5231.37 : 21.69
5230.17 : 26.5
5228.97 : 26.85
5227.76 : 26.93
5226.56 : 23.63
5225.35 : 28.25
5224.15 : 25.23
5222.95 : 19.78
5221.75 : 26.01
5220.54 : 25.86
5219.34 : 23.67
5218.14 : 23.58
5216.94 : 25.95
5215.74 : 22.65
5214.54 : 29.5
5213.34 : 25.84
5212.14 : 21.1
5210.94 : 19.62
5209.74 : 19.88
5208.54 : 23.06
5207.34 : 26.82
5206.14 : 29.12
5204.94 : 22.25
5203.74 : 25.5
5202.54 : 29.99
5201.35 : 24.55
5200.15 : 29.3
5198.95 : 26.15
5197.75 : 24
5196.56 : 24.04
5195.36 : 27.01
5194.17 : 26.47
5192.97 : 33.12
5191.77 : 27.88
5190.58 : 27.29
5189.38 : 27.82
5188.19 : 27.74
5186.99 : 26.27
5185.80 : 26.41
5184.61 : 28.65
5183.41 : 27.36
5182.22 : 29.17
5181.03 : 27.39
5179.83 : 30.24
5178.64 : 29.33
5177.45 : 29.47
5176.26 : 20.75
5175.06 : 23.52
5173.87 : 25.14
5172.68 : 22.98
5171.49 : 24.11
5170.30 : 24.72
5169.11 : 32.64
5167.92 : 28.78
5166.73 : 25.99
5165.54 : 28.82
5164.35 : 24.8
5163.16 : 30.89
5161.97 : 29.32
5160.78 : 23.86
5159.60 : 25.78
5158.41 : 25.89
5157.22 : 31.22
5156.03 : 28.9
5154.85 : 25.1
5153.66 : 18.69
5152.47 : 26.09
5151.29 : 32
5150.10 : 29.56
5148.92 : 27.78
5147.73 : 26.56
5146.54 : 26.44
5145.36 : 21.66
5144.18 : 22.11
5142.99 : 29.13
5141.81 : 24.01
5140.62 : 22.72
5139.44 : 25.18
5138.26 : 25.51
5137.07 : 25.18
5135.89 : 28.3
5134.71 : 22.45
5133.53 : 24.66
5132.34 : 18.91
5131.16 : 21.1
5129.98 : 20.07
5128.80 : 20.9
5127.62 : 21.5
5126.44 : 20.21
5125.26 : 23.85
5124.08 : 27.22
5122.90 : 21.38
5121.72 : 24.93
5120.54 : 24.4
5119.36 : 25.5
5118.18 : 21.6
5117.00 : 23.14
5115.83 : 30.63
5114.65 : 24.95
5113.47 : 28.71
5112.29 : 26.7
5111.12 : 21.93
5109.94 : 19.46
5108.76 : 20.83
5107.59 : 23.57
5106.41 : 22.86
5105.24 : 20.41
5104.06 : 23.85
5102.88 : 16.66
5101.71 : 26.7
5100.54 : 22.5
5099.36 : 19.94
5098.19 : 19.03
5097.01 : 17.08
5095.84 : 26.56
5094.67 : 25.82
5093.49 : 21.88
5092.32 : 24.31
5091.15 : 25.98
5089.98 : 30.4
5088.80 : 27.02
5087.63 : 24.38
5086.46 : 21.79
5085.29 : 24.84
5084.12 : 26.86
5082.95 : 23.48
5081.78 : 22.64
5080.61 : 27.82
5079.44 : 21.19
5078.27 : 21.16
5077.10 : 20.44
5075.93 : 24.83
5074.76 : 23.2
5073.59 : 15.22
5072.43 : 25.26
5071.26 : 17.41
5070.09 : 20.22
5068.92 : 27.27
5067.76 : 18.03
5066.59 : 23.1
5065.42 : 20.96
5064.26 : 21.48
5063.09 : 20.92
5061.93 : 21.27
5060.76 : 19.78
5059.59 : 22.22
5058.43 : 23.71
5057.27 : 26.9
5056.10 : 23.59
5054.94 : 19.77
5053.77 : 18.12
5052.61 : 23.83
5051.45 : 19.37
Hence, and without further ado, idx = -827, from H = 9.6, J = 7.2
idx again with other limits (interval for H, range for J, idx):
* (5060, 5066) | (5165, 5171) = -362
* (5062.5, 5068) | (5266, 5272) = -640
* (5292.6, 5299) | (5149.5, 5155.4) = -1084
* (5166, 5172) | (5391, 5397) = -846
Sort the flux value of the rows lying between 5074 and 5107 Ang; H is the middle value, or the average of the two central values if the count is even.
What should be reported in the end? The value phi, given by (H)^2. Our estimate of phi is 545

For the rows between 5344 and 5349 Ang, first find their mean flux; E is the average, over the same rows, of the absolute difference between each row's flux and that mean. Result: 2.1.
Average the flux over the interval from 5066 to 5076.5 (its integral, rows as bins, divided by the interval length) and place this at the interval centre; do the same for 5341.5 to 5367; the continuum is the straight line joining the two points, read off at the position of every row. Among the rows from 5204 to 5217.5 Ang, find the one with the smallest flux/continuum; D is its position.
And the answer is 5210.94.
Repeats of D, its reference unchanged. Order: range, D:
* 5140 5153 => 5145.36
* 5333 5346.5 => 5344.61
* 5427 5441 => 5440.21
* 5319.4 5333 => 5321.28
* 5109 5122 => 5109.94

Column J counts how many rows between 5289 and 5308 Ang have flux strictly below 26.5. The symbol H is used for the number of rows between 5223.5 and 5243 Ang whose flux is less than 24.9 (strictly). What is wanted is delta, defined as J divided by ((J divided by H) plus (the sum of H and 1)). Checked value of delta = 0.68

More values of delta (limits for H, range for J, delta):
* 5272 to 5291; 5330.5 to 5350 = 1.43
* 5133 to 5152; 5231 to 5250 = 1.25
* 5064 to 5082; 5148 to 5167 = 0.55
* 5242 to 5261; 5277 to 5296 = 1.14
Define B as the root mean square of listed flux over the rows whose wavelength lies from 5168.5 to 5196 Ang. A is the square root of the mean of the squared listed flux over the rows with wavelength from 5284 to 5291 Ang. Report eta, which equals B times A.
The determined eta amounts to 704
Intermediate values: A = 25.7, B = 27.3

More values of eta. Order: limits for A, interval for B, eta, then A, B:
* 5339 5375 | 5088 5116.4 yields 617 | 25.7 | 24.0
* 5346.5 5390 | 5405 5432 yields 718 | 26.4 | 27.2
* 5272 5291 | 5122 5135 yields 587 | 26.5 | 22.1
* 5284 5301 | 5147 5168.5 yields 739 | 27.0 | 27.4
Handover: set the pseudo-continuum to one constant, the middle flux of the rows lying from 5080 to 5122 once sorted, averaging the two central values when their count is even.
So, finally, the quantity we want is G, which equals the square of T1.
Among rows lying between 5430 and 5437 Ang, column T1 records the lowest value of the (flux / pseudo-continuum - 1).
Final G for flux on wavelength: 0.01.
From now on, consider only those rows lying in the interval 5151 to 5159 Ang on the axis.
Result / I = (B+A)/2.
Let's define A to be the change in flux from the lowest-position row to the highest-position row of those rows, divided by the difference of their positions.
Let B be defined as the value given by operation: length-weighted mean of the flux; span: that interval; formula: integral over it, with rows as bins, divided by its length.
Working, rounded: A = -0.9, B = 26.7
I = 12.9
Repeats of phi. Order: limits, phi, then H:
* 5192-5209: 692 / 26.3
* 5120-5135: 462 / 21.5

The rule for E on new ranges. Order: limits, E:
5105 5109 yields 1.3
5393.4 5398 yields 2.7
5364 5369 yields 2.2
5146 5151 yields 1.1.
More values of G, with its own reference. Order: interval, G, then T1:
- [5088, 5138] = 0.09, -0.31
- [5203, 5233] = 0.03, -0.19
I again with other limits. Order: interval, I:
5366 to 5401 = 13.4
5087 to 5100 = 11.7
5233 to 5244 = 12.4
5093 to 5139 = 11.6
